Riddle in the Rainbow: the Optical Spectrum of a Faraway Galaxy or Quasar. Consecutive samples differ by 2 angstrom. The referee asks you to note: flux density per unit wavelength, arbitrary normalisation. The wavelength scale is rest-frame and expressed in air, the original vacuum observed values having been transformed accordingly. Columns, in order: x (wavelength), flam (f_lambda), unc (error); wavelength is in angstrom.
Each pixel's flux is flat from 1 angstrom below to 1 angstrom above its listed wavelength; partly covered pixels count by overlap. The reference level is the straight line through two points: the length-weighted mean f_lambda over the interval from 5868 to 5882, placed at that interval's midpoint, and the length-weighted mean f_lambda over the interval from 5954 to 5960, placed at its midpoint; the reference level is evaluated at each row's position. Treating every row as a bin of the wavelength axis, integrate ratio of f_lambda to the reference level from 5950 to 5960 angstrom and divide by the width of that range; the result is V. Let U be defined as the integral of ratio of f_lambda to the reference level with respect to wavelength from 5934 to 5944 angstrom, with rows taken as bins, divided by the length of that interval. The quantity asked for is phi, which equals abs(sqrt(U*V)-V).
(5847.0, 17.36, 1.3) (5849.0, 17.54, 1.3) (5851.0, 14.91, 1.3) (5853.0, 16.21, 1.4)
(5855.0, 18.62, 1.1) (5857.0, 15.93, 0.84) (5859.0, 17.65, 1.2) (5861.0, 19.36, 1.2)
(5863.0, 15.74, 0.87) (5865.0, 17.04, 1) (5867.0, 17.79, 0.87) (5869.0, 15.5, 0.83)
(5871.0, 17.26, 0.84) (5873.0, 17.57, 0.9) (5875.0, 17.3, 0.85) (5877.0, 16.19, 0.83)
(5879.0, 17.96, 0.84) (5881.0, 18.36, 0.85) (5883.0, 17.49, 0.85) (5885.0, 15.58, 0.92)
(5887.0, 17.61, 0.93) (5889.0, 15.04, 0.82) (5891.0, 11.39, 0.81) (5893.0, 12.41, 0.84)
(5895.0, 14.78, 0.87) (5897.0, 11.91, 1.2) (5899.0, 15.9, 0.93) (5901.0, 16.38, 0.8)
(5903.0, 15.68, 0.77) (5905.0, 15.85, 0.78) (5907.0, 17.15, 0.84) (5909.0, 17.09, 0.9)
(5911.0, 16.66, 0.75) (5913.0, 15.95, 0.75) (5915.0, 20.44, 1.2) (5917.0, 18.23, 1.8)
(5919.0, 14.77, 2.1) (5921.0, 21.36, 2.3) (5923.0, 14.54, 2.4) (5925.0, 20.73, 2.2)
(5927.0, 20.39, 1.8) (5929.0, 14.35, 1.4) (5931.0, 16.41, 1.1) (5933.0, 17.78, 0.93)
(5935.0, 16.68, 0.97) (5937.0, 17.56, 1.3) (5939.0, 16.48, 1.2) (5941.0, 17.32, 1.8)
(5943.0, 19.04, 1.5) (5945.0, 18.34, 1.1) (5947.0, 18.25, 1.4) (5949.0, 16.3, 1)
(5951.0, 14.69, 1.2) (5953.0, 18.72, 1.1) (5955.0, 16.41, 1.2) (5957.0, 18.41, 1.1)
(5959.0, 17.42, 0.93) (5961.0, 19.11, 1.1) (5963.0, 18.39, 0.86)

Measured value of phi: 0.010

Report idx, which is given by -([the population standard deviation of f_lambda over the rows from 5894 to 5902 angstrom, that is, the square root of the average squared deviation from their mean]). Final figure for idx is -1.74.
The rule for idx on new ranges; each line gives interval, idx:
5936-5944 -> -0.92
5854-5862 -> -1.28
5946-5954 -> -1.61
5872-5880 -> -0.66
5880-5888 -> -1.03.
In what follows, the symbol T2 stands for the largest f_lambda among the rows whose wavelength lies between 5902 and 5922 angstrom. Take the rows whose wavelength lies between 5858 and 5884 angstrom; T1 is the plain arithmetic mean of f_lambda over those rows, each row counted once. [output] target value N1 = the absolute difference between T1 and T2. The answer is 4.0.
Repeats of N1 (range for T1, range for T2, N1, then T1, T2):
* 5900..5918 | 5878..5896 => 1.3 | 17.0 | 18.36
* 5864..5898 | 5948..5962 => 3.2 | 16.0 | 19.11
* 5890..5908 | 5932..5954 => 4.4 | 14.6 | 19.04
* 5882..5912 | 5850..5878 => 4.0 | 15.4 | 19.36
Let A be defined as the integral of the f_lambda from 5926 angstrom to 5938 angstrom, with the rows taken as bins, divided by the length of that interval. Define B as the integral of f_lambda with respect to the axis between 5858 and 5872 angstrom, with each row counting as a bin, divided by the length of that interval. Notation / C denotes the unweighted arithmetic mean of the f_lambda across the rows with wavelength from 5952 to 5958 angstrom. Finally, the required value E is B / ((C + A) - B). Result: 0.96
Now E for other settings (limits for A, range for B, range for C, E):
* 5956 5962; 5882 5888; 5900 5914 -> 0.95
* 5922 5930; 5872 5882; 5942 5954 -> 0.99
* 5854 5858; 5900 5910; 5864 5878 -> 0.92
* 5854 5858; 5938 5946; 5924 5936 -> 1.03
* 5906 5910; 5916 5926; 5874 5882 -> 1.08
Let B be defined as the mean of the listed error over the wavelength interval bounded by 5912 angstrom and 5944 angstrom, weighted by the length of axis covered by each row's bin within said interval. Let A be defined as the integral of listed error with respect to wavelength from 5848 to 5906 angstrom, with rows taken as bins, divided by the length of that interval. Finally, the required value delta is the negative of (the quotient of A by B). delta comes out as -0.6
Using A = 0.9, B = 1.55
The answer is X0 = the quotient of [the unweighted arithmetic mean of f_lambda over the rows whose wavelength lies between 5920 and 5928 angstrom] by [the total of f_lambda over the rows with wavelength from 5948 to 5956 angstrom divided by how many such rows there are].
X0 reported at 1.16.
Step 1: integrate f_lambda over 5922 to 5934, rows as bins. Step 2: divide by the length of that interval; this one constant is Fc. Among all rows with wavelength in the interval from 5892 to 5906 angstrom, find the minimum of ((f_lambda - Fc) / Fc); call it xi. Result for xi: -0.31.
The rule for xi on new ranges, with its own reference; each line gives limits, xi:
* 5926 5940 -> -0.17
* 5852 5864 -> -0.09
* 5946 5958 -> -0.15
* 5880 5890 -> -0.13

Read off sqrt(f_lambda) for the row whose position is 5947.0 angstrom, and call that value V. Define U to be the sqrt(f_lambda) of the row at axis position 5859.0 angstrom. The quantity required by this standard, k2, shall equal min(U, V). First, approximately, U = 4.20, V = 4.27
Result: 4.2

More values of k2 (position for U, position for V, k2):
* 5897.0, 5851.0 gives 3.5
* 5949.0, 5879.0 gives 4.0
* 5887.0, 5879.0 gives 4.2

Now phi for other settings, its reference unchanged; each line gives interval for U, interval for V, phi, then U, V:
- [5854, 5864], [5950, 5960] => 0.018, 1.02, 0.98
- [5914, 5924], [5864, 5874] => 0.020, 1.03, 0.99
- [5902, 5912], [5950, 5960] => 0.015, 0.96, 0.98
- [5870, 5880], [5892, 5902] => 0.084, 1.01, 0.83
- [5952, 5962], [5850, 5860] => 0.030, 1.03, 0.97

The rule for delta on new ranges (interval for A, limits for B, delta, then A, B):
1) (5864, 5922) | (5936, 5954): -0.8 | 1.0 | 1.29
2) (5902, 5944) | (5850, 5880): -1.4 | 1.4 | 0.99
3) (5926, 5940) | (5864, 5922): -1.2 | 1.2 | 1.00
